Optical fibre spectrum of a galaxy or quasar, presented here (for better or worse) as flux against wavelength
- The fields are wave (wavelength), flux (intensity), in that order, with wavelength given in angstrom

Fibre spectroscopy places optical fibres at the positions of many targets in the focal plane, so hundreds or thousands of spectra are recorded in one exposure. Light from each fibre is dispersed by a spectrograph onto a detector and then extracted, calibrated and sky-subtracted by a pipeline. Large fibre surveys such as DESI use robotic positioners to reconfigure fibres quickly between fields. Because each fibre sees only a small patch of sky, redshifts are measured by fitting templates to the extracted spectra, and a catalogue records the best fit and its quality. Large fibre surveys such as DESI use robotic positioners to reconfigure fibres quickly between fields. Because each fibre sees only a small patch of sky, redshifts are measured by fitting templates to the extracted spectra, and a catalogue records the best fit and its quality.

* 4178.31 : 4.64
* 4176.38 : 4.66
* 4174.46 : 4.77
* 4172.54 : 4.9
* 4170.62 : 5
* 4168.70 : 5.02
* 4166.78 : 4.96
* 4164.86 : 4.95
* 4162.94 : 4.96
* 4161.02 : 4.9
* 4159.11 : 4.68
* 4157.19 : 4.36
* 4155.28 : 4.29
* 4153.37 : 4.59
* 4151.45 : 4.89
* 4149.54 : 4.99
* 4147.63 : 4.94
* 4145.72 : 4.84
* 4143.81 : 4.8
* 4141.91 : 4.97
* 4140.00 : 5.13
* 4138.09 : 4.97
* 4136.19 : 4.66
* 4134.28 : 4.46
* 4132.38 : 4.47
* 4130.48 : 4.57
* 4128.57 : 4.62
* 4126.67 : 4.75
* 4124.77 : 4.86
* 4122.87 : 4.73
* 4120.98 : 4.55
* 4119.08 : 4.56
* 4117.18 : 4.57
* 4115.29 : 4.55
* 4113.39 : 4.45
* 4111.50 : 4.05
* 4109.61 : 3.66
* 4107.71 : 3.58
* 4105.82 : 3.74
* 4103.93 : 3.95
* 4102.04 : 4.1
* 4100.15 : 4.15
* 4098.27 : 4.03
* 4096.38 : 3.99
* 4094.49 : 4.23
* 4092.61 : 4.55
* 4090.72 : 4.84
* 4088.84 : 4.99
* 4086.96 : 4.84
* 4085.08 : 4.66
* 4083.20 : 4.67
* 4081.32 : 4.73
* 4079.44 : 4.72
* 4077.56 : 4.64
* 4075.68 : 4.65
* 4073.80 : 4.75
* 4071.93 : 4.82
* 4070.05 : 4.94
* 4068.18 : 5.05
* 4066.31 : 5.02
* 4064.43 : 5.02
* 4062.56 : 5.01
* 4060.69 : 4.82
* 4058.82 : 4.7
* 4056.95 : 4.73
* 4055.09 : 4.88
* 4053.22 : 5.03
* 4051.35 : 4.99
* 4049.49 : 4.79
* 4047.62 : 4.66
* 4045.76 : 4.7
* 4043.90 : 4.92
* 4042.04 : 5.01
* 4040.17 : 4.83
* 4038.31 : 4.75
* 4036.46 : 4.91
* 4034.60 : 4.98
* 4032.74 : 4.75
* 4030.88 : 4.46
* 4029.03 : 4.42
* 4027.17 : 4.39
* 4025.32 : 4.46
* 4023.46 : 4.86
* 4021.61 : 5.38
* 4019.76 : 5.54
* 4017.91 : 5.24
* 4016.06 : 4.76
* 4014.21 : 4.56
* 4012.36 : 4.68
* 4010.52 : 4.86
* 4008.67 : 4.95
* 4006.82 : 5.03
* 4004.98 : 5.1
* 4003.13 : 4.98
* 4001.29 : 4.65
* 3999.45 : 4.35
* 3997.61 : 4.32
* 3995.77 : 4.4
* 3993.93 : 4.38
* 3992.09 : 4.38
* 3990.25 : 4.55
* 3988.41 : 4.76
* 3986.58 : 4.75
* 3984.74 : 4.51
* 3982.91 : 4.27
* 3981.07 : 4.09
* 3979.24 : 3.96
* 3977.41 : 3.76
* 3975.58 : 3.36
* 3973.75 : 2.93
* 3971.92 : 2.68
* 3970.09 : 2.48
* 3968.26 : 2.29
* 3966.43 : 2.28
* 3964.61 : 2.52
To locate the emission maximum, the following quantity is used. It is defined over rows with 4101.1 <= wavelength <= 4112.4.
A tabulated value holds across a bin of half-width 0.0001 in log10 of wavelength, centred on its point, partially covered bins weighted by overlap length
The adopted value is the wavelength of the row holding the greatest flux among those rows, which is 4102.04 angstrom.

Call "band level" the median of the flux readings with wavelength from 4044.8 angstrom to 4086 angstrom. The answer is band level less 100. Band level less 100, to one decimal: -95.2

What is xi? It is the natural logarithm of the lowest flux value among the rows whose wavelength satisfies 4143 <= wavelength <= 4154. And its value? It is 1.52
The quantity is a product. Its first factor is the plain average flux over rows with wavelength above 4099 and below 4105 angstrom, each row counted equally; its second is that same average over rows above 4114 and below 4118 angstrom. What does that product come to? 18.5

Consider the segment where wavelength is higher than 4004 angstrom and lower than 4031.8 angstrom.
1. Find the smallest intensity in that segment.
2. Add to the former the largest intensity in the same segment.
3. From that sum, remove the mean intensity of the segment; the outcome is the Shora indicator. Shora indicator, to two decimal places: 5.08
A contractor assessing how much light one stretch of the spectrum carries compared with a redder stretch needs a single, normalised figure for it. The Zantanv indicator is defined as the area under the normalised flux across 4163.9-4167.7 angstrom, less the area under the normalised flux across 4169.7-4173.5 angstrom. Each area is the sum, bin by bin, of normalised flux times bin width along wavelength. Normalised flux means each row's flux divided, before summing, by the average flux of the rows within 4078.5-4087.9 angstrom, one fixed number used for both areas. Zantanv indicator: 0.00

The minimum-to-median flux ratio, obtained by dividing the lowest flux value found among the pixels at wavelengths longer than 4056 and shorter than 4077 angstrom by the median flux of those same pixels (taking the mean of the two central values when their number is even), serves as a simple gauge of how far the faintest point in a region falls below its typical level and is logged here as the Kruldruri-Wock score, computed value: 0.96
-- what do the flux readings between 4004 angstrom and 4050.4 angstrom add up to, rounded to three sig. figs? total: 121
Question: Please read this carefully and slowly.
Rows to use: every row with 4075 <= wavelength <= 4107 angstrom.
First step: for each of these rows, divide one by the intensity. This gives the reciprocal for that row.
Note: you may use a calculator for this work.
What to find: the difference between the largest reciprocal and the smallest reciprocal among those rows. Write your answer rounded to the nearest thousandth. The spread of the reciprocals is 0.067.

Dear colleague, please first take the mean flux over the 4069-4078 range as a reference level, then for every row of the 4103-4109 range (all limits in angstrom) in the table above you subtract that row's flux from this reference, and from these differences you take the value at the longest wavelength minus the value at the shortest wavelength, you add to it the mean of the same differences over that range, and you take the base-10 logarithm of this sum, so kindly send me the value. 0.14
